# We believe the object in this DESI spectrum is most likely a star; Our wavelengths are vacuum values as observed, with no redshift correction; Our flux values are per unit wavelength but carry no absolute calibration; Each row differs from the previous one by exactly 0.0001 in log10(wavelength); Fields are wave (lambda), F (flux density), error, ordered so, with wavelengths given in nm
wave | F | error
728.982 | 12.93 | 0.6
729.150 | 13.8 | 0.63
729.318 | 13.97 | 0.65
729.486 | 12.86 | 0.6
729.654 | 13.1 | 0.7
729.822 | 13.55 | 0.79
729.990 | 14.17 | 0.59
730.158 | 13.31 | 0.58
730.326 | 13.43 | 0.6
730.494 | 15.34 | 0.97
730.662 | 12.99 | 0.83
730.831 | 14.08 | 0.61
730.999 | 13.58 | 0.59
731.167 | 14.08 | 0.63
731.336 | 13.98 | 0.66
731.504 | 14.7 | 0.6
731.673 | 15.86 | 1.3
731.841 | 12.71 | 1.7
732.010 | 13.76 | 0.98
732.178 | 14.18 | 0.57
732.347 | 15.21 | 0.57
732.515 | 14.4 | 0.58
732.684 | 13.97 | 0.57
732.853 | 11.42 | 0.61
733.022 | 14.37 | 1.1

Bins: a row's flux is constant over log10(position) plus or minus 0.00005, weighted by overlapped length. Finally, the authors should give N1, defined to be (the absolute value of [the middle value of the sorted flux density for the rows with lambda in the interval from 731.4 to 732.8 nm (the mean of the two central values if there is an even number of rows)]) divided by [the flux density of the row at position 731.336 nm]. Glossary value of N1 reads 1.02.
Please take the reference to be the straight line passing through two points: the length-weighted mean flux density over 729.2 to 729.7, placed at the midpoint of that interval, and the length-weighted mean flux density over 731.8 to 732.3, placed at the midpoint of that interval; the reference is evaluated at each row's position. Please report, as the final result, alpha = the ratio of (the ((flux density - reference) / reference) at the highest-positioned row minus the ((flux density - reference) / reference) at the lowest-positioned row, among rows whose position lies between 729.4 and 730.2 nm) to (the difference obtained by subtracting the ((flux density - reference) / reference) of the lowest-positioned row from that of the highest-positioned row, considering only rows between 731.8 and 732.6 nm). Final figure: 0.2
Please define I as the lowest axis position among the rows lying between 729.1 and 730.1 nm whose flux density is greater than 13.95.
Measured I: 729.318 nm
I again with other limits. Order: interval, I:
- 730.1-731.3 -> 730.494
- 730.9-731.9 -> 731.167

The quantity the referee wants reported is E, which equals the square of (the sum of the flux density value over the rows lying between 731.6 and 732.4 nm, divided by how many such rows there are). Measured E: 206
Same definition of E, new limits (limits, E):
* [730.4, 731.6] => 199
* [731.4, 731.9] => 208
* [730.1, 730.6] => 197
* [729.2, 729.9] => 179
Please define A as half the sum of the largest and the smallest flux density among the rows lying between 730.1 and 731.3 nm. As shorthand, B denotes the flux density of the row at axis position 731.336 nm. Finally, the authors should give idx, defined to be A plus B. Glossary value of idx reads 28.1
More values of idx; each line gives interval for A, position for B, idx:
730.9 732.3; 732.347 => 29.5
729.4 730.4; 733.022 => 27.9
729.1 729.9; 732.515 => 27.8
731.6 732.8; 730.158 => 27.6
